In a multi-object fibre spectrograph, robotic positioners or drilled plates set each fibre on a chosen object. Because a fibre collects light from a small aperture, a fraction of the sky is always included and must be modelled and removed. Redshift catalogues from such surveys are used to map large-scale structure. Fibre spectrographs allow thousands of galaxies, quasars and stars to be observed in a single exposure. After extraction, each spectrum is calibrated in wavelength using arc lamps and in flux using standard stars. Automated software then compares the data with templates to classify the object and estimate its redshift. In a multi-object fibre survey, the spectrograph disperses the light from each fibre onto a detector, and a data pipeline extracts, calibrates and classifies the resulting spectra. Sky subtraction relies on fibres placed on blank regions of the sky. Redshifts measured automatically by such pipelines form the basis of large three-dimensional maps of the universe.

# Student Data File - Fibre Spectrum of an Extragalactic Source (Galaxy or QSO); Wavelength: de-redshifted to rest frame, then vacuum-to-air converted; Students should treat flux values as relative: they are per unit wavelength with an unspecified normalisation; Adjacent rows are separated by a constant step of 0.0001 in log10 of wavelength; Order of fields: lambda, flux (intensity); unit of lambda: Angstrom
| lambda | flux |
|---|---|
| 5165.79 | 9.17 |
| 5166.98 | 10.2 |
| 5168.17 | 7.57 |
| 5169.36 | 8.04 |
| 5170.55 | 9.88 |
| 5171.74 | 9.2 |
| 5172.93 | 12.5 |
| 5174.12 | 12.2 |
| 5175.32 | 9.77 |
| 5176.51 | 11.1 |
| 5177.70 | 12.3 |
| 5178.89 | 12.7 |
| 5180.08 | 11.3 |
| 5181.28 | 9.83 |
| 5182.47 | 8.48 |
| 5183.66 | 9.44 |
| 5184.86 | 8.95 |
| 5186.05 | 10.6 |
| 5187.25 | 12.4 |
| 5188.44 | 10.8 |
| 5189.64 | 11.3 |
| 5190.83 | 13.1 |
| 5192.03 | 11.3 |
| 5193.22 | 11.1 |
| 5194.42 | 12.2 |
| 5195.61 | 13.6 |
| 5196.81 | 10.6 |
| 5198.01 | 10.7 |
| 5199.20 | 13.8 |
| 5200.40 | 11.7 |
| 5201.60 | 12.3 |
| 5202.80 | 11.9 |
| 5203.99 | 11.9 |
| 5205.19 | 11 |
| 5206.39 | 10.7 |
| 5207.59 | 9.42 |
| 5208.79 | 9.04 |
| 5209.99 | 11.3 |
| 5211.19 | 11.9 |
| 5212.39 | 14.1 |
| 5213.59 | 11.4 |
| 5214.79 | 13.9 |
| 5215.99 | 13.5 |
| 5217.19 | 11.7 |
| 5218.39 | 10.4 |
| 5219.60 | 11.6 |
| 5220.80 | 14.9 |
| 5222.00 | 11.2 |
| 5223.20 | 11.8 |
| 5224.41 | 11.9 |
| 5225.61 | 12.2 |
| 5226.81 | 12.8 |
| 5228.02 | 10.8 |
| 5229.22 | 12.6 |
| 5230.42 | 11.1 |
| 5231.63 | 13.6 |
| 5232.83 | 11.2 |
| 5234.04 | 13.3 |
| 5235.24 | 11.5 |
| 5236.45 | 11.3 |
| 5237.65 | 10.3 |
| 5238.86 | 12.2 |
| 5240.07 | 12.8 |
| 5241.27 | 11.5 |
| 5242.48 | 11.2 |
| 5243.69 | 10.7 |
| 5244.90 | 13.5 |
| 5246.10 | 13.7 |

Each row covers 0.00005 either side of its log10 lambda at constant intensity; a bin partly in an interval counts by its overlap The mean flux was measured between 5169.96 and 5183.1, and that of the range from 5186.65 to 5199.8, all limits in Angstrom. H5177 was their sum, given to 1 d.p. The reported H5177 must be 22.7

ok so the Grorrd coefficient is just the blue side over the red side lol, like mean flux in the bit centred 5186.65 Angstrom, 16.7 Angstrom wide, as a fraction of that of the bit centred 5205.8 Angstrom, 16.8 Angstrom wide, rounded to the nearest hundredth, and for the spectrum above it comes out 0.95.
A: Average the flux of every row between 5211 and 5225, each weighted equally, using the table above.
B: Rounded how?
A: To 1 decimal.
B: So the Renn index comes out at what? 12.4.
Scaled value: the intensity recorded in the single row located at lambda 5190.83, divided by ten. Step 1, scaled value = 1.3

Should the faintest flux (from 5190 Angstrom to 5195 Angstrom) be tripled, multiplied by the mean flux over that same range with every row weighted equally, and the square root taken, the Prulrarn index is 19.9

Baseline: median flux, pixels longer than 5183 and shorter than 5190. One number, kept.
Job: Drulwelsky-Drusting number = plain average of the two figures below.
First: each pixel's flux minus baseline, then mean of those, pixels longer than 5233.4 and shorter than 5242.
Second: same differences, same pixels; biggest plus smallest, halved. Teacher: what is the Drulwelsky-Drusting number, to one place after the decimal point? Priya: 1.1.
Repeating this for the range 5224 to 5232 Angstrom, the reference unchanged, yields 1.5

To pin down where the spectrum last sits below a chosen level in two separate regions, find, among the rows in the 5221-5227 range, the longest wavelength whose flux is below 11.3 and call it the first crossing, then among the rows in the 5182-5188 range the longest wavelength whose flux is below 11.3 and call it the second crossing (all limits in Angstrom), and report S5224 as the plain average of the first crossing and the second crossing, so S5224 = 5204.0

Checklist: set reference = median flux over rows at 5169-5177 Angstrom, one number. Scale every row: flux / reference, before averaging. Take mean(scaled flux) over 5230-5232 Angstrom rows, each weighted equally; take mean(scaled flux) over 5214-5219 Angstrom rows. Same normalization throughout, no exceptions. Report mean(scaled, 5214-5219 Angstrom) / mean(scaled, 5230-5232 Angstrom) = 1.00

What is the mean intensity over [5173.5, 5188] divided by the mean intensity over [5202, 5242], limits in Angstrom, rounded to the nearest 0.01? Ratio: 0.91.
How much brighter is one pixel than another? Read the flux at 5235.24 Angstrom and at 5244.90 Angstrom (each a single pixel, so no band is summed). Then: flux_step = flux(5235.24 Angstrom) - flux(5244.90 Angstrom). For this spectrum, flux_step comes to -2.0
